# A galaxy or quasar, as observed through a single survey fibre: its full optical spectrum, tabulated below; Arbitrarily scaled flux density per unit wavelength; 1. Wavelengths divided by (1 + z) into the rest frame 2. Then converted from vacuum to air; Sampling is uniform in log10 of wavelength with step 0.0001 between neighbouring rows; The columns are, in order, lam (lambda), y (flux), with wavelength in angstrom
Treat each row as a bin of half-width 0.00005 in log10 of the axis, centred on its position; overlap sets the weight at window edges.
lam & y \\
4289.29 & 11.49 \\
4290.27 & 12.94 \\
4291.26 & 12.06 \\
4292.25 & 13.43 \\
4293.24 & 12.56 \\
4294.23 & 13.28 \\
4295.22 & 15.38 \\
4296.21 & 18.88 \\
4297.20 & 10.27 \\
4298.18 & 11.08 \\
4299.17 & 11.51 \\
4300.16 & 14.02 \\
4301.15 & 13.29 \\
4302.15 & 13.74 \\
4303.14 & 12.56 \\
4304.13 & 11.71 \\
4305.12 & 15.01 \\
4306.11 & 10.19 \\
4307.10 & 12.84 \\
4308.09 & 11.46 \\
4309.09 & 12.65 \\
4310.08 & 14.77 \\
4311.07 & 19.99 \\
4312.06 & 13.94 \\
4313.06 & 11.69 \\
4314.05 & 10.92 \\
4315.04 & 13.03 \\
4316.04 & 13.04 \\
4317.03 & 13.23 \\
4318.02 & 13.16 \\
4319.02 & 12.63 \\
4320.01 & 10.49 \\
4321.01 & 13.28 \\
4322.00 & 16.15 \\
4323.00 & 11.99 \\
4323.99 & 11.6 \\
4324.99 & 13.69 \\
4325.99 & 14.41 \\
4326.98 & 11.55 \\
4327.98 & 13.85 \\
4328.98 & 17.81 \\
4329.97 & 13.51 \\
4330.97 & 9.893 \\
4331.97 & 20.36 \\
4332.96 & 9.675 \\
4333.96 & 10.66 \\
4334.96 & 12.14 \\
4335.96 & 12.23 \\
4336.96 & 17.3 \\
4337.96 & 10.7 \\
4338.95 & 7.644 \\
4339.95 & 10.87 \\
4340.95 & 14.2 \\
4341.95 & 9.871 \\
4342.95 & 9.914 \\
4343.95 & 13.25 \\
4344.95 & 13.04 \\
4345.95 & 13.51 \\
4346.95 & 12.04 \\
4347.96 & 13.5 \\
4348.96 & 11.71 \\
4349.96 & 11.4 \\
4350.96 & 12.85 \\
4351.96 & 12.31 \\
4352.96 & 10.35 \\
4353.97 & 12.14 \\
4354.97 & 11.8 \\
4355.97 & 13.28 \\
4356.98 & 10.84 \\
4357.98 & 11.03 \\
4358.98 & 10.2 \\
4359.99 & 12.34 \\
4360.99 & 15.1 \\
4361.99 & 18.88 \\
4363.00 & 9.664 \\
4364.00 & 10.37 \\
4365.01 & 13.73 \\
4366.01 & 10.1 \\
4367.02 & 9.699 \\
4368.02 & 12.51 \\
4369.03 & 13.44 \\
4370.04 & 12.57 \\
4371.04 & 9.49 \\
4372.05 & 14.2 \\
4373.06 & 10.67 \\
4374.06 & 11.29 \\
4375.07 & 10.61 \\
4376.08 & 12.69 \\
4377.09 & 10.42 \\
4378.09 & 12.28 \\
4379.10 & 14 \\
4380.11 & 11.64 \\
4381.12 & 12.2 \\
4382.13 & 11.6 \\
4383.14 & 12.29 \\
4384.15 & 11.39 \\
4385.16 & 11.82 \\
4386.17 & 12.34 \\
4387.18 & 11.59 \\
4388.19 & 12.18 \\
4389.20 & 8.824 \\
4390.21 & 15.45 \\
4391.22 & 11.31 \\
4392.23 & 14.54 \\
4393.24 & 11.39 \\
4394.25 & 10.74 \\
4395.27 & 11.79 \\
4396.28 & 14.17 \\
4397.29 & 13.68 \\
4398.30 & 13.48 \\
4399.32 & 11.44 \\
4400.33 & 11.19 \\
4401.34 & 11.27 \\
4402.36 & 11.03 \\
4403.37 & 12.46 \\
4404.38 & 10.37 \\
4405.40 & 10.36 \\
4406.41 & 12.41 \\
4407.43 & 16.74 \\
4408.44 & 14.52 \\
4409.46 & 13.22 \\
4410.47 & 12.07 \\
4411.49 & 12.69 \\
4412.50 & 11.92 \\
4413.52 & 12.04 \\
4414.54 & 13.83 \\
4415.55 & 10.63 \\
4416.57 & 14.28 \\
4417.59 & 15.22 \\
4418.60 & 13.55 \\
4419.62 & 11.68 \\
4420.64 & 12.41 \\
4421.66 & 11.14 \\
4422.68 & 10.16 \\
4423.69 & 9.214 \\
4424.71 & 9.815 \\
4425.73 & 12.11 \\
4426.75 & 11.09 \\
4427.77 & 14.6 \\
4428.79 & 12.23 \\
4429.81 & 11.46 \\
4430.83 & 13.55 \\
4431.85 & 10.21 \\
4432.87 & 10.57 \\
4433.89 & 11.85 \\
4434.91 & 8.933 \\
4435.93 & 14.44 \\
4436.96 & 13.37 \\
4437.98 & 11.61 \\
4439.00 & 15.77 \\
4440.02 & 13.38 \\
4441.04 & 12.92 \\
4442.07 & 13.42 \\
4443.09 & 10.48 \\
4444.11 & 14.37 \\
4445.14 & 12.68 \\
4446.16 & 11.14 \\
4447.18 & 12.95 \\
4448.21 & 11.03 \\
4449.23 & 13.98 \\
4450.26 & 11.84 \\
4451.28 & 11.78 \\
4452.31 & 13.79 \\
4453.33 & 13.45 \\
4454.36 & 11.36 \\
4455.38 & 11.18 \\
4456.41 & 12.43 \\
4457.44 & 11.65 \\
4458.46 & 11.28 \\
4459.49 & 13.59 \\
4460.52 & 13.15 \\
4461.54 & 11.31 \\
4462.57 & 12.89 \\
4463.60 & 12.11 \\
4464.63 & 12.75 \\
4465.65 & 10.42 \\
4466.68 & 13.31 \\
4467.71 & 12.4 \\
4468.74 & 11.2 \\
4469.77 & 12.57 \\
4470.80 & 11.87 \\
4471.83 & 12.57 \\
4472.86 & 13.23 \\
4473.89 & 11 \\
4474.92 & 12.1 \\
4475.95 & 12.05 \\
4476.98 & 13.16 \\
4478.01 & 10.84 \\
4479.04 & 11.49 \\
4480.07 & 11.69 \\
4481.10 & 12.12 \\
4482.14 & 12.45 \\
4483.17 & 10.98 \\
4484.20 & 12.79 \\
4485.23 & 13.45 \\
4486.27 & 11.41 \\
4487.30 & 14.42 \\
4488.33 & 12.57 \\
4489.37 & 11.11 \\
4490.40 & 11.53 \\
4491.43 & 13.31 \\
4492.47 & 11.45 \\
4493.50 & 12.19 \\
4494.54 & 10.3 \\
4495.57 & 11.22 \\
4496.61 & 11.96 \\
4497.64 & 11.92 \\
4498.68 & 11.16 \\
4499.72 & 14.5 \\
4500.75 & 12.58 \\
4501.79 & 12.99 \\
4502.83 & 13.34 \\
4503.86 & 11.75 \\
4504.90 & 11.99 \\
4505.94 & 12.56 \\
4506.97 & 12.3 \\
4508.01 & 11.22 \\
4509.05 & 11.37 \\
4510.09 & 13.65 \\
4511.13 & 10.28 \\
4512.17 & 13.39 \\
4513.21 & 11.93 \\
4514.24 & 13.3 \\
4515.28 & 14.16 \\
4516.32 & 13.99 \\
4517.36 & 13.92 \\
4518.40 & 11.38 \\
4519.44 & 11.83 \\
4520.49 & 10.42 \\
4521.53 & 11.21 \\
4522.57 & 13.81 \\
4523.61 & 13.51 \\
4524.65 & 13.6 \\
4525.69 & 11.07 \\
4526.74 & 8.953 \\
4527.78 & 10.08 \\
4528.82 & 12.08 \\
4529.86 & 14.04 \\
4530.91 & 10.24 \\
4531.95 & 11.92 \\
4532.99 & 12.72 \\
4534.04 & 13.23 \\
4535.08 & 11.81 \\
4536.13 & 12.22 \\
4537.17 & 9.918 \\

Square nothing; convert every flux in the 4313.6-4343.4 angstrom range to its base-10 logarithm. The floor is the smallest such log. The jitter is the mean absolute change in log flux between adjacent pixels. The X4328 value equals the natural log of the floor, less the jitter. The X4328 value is -0.22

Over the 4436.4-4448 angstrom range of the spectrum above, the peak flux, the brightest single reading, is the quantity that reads 15.77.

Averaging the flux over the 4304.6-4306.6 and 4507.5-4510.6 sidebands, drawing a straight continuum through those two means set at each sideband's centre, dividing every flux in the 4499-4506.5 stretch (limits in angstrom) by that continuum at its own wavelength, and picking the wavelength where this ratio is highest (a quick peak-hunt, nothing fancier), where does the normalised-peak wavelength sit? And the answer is 4499.72 angstrom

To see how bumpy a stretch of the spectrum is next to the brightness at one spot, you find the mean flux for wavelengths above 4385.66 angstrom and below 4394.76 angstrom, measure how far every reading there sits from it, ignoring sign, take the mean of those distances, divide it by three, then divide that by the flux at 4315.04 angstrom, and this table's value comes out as 0.036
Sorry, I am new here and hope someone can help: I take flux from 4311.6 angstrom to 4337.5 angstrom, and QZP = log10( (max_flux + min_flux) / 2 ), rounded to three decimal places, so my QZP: 1.177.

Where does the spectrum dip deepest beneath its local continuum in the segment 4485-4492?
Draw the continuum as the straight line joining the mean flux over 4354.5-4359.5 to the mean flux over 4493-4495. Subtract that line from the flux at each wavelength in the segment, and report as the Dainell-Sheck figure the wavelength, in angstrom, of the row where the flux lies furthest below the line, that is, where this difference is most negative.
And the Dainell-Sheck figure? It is 4489.37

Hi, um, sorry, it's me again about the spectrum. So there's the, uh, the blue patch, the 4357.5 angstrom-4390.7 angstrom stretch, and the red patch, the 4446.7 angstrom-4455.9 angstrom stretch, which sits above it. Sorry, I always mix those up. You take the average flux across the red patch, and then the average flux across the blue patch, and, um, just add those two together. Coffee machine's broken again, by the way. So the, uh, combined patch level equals 24.4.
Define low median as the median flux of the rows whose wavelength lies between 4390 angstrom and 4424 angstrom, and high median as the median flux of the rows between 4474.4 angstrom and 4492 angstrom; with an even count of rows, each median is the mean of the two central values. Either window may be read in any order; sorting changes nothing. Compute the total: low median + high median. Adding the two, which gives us 24.2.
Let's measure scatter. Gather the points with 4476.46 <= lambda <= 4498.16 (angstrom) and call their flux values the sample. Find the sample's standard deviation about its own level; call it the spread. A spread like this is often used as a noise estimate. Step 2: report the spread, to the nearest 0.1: 1.0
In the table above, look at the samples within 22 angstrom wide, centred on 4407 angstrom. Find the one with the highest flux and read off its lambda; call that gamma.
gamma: 4407.43 angstrom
